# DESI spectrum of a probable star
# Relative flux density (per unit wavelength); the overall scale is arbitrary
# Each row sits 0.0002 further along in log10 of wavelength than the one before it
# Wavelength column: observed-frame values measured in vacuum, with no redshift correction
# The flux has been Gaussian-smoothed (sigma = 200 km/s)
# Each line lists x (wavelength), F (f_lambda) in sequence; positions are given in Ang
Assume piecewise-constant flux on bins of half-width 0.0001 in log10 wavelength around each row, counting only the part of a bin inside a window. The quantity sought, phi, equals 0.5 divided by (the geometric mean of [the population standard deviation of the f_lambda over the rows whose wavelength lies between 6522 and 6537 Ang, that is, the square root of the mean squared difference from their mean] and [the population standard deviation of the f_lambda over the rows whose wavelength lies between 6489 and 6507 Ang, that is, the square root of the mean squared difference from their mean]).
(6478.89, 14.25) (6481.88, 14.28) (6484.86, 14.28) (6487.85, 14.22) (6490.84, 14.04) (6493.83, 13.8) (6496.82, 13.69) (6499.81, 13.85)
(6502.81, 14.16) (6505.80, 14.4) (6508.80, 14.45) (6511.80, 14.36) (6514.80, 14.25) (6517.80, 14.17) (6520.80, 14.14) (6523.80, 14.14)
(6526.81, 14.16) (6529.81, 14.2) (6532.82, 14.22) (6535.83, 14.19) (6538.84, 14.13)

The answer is 6.0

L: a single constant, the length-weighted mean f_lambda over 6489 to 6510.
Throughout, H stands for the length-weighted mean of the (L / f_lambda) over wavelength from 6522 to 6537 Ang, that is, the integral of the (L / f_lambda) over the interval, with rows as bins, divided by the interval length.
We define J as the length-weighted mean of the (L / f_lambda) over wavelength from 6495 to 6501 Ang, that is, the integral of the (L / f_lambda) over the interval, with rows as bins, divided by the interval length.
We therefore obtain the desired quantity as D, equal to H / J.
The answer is 0.97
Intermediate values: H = 0.99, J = 1.021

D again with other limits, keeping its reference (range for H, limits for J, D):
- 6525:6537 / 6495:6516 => 1.00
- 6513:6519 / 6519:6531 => 1.00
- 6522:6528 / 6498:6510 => 1.00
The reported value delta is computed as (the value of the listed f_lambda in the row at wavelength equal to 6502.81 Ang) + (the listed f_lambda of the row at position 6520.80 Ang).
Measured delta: 28.3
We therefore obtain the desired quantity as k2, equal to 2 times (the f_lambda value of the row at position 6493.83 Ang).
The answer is 27.6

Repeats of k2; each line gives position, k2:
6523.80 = 28.3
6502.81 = 28.3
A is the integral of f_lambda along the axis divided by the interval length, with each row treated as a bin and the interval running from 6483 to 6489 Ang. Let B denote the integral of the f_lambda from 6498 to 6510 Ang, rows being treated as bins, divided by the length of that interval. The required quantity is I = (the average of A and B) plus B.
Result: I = 28.4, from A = 14.26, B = 14.2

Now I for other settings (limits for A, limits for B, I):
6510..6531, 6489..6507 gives 28.1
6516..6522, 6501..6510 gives 28.5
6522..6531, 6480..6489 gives 28.5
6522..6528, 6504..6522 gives 28.5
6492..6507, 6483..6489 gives 28.4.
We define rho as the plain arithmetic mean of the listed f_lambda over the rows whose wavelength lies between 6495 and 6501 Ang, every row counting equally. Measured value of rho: 13.8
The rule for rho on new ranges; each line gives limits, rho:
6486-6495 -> 14.0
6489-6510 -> 14.1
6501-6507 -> 14.3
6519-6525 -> 14.1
